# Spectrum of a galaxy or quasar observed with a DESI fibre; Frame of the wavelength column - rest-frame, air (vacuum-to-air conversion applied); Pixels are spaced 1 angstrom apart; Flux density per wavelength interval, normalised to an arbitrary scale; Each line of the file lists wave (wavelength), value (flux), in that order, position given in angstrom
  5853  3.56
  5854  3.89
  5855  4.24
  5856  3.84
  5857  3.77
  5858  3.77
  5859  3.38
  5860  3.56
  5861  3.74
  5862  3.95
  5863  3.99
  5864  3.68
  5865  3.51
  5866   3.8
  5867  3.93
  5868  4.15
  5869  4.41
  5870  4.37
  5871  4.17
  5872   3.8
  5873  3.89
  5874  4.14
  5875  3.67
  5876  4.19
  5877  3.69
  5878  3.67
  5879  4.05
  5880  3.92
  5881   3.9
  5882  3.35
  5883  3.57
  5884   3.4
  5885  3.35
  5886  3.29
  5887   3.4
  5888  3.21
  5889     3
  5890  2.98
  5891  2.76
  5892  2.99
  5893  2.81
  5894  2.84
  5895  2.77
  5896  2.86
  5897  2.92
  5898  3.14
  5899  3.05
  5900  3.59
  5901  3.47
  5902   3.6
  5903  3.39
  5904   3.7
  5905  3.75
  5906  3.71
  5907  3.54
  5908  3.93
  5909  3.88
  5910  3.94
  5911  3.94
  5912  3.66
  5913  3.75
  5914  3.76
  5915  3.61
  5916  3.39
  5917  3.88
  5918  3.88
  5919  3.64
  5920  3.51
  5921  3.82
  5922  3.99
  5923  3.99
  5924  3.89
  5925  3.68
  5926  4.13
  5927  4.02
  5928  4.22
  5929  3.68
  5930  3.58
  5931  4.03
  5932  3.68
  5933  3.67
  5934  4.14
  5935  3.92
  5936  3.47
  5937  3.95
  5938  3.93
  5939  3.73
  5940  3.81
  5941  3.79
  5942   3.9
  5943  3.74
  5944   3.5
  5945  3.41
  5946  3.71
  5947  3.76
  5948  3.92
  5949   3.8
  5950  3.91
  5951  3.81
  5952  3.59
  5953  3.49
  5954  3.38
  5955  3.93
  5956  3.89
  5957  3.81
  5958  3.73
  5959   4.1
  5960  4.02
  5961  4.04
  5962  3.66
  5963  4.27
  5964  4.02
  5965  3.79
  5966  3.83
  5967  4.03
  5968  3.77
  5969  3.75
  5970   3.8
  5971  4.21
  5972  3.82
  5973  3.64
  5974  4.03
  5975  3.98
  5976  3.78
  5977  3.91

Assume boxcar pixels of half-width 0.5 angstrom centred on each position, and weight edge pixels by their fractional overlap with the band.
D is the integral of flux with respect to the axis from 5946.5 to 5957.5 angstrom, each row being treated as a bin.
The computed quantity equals 41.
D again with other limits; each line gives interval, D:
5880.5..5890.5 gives 33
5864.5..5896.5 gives 114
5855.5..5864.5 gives 34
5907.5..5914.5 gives 27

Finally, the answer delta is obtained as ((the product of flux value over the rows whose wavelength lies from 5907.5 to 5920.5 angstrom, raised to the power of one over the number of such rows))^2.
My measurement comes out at 14.0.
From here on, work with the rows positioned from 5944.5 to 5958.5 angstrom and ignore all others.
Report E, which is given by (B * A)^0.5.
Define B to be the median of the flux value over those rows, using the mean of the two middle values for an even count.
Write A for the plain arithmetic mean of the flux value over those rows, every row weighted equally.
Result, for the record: 3.75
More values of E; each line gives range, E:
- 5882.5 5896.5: 3.04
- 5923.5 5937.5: 3.88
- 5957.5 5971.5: 3.93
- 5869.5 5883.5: 3.89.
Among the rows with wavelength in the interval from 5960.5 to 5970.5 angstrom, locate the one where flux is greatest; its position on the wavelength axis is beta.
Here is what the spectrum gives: 5963 angstrom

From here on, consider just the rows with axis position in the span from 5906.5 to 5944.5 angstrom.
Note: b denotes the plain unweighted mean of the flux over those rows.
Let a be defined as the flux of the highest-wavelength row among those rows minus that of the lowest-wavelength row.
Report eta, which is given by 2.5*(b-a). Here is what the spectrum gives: 9.6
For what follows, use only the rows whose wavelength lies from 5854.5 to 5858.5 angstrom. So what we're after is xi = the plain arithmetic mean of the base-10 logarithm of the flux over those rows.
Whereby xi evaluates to 0.591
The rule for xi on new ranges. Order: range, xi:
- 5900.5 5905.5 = 0.554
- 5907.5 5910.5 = 0.593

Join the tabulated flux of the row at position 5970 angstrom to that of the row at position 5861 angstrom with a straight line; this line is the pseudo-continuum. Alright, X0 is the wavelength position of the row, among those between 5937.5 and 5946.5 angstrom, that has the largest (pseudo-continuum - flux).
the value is 5945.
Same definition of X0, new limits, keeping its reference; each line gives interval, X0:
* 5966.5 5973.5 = 5973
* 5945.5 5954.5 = 5954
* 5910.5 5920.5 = 5916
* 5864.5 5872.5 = 5865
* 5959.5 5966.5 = 5962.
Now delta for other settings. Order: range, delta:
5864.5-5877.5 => 15.8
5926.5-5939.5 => 14.8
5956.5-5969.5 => 15.3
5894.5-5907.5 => 11.1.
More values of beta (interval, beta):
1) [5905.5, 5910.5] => 5910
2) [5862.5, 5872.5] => 5869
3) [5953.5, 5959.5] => 5959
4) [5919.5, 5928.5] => 5928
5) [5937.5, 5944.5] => 5938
